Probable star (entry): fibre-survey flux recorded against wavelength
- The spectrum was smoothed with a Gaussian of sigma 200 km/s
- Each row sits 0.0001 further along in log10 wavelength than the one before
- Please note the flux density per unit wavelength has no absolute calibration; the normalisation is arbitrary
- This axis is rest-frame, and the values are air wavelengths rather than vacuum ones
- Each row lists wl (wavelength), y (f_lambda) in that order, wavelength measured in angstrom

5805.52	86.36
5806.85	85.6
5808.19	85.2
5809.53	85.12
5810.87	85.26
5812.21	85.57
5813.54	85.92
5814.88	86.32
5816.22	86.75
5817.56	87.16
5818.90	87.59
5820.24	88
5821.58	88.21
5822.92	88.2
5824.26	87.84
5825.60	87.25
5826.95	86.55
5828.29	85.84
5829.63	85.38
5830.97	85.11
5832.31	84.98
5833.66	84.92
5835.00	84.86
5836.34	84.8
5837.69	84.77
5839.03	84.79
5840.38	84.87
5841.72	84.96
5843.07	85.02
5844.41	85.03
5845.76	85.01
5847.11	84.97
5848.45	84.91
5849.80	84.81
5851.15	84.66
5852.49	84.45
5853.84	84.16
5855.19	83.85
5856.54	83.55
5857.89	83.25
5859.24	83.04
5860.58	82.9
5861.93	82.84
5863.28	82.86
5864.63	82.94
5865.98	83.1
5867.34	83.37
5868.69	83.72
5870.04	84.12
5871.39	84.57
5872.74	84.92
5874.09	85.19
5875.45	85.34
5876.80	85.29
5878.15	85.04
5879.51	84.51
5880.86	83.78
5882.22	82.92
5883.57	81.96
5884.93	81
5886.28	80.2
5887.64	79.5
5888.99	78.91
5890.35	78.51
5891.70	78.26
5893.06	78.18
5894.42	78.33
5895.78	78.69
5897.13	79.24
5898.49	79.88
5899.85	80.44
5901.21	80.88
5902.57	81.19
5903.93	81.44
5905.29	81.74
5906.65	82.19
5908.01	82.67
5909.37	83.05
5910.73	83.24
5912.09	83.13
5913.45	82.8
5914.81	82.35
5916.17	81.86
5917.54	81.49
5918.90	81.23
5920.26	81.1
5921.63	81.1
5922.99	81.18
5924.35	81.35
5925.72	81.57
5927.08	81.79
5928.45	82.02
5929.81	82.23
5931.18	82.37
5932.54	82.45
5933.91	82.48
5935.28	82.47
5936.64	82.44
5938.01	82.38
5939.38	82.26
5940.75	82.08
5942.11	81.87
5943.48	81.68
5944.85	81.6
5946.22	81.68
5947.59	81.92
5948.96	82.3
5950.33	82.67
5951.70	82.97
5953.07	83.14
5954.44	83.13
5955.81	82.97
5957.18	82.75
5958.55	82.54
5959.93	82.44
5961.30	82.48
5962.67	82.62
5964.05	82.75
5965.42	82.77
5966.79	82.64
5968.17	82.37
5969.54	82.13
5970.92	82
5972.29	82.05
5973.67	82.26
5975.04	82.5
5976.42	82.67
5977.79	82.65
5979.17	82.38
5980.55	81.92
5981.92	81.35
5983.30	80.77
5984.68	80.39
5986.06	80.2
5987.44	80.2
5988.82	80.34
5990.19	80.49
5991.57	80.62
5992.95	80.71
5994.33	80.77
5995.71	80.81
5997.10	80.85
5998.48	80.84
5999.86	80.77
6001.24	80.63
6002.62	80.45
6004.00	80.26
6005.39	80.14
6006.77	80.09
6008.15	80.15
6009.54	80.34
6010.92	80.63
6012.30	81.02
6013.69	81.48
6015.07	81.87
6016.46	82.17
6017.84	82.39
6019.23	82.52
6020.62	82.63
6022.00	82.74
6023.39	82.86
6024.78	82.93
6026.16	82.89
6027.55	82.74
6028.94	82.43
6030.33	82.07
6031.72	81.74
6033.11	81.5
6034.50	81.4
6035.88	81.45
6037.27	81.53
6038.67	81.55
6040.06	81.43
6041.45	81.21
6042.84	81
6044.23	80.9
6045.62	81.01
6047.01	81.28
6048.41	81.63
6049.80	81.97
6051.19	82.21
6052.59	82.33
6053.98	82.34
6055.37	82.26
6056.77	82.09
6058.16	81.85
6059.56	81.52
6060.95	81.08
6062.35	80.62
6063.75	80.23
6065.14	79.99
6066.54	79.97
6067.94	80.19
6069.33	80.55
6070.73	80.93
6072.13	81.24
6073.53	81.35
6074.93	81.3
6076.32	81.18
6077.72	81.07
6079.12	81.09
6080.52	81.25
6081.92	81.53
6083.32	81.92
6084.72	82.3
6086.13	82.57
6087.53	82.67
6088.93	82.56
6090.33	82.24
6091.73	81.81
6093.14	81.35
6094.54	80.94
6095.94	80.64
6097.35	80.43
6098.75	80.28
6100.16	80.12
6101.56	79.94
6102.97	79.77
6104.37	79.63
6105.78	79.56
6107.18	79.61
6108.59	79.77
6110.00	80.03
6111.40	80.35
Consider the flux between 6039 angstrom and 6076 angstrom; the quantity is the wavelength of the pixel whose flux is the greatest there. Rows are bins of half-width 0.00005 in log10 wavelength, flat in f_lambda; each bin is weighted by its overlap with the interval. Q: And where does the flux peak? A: 6053.98 angstrom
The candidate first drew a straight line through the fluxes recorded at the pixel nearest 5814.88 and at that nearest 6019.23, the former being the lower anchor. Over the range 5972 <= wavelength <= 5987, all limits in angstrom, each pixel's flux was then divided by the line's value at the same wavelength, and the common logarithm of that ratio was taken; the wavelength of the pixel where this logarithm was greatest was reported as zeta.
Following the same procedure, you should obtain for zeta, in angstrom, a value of 5977.79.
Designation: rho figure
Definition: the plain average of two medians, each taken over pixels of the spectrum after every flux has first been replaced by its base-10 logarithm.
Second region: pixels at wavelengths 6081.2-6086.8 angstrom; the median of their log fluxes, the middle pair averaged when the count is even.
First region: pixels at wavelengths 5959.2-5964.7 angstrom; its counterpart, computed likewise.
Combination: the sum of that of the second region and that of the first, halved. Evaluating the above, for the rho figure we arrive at 1.916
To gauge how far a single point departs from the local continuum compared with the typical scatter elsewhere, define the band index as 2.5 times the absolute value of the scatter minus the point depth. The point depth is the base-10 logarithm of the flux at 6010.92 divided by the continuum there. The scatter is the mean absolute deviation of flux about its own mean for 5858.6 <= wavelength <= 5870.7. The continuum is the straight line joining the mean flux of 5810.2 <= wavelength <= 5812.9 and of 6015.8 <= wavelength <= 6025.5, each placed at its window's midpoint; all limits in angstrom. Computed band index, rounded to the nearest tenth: 0.9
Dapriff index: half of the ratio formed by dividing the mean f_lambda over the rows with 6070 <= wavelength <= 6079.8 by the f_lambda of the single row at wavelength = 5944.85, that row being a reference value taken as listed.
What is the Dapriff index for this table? 0.497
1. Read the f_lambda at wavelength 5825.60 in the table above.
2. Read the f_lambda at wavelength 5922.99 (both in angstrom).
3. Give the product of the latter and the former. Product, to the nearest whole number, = 7083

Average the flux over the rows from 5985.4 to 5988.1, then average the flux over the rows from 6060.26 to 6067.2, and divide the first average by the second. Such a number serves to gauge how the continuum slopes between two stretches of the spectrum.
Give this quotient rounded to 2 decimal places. 1.00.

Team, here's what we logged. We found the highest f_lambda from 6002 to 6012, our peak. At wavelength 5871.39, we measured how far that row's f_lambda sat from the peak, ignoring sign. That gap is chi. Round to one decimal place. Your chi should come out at 3.9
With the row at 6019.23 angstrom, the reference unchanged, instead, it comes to 1.9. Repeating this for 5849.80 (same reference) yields 4.2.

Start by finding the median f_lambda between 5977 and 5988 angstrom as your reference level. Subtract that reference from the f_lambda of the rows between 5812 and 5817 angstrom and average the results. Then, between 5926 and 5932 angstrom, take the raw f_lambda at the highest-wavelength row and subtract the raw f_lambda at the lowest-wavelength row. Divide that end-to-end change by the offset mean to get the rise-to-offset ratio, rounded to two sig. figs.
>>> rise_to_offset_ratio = 0.11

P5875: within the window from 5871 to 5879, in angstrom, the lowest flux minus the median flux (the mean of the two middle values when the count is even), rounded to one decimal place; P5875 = -0.5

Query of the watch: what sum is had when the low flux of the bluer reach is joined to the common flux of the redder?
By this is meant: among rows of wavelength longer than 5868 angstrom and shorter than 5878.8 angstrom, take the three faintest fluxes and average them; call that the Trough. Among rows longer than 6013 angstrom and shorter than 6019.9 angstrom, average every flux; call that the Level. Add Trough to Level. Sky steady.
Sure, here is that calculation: 166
